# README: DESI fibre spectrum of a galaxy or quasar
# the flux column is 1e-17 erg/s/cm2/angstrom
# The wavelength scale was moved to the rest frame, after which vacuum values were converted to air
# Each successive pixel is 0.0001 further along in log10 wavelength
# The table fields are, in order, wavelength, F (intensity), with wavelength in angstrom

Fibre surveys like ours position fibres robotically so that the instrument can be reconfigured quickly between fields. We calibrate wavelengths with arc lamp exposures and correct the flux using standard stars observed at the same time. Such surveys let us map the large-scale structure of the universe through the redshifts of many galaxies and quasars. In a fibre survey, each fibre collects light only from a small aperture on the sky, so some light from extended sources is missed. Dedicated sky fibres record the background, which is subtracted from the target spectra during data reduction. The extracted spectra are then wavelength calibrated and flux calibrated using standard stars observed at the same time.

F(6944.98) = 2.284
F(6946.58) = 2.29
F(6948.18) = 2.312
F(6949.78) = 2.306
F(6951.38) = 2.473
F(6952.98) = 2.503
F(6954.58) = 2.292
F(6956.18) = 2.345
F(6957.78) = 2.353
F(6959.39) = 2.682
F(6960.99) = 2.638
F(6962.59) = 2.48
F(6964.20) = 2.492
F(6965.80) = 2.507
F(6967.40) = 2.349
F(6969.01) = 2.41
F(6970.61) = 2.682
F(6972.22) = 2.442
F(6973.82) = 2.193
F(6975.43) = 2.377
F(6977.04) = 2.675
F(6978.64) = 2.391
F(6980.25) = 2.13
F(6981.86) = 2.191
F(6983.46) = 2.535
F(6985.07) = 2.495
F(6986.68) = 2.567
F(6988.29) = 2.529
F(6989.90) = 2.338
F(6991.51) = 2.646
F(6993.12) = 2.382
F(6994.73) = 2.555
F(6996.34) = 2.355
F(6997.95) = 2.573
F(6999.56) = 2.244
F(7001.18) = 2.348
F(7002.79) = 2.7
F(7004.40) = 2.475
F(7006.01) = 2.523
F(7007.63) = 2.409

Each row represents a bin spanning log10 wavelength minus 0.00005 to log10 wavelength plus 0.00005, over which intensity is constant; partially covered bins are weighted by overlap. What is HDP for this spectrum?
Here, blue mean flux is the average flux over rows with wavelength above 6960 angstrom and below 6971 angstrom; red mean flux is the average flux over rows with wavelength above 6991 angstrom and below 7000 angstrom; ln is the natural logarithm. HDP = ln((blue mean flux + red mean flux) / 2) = 0.910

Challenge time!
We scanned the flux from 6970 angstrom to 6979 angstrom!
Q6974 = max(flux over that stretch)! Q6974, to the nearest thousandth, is 2.682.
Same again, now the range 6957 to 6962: 2.682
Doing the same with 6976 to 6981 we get 2.675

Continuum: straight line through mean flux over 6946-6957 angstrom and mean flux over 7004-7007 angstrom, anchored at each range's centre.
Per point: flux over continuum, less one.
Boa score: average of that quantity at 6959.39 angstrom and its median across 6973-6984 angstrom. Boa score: 0.05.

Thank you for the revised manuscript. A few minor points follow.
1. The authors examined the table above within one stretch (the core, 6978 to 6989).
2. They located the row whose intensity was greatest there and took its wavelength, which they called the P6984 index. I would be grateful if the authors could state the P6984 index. 6986.68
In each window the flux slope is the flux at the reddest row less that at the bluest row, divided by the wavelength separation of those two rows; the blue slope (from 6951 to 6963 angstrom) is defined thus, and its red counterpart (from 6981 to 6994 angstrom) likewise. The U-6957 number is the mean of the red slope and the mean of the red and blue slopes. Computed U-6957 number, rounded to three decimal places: 0.013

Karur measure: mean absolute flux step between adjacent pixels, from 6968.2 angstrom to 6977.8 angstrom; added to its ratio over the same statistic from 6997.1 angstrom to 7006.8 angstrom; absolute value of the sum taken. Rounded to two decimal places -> 1.42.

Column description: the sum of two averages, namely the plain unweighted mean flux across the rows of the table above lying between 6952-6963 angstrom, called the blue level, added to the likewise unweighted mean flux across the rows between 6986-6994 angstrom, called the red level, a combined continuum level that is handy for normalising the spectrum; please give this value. 4.96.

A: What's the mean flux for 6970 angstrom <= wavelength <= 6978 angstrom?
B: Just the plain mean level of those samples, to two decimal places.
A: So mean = 2.47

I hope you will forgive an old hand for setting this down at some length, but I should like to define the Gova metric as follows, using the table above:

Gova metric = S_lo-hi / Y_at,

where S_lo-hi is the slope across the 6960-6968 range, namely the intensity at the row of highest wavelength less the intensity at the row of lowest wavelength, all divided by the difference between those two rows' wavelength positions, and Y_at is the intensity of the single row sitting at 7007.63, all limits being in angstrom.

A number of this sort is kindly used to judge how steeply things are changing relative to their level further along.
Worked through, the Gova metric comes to -0.019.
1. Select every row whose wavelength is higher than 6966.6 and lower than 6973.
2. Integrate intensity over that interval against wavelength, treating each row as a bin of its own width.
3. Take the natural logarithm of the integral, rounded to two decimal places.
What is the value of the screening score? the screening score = 2.76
